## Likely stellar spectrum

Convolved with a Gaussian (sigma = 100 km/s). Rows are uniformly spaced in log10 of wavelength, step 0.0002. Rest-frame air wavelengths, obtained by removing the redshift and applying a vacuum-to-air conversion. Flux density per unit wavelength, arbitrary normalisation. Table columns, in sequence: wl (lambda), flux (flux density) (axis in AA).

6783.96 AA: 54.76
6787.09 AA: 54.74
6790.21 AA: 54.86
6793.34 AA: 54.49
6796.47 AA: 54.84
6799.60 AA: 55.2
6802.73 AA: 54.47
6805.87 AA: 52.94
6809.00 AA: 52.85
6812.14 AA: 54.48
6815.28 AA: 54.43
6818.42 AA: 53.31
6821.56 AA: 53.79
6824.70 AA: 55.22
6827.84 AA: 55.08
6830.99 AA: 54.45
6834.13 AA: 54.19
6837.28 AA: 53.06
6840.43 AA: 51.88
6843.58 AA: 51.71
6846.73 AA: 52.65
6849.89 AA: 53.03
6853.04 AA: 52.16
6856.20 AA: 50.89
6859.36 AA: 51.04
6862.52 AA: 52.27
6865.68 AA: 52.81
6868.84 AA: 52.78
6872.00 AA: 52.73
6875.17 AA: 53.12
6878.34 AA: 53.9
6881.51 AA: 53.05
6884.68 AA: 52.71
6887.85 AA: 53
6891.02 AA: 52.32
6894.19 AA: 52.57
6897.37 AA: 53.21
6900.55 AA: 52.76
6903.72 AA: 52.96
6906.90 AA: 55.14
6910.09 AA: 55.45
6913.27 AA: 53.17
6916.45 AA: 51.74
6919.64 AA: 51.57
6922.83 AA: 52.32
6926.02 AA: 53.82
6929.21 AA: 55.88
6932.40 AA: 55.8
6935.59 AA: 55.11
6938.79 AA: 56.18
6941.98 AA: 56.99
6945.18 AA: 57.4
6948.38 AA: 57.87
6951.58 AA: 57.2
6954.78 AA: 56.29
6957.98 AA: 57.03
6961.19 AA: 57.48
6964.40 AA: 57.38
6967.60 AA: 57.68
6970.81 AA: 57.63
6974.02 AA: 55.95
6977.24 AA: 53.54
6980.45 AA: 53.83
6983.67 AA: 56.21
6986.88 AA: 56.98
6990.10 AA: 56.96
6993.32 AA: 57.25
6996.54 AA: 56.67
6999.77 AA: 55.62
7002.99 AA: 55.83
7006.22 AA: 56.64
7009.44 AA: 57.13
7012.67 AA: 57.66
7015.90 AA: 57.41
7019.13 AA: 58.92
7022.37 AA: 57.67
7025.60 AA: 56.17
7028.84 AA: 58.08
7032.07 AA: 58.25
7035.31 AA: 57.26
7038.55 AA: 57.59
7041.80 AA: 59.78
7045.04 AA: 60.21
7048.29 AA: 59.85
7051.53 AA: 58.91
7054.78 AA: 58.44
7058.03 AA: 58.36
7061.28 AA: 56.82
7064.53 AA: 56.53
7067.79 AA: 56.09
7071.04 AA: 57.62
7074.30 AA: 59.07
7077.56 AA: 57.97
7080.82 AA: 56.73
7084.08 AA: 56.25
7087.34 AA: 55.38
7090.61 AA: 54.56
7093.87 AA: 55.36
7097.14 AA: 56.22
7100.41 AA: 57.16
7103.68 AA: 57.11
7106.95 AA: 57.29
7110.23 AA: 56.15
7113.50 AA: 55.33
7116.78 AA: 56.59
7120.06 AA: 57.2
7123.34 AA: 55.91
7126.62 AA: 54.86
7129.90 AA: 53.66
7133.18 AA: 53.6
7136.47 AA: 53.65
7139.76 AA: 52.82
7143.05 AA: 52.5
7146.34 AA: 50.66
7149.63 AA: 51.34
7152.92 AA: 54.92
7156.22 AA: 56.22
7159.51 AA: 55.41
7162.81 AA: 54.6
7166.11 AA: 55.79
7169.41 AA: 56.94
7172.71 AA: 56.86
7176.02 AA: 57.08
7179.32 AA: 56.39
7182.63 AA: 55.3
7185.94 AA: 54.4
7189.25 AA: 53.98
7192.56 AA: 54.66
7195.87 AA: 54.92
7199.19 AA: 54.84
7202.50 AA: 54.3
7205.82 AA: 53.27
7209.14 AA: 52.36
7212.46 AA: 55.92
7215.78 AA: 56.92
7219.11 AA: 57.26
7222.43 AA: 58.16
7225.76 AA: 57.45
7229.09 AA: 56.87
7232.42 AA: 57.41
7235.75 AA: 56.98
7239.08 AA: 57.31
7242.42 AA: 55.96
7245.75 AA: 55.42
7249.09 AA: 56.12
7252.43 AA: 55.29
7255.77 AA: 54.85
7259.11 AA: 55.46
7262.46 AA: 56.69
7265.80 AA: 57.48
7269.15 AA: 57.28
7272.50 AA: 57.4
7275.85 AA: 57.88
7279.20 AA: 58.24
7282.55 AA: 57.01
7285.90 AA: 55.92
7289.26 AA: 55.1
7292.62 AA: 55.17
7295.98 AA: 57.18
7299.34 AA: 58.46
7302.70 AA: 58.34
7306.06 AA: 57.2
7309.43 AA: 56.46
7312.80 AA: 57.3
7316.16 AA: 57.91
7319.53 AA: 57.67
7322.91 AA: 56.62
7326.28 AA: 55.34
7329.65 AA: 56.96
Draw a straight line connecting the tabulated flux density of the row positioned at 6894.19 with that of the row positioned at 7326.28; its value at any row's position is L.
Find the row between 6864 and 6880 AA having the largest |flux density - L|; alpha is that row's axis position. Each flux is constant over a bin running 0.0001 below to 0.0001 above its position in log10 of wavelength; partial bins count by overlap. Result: 6878.34 AA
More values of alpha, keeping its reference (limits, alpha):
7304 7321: 7316.16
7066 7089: 7074.30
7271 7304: 7299.34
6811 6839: 6824.70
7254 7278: 7275.85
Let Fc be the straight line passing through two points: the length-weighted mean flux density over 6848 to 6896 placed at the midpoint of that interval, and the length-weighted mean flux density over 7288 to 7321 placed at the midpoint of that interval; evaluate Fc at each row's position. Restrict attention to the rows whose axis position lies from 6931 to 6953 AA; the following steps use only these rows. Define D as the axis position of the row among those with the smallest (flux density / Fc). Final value 6935.59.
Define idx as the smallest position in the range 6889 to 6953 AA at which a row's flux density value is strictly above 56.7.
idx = 6941.98 AA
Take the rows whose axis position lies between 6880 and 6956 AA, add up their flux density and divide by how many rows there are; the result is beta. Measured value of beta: 54.4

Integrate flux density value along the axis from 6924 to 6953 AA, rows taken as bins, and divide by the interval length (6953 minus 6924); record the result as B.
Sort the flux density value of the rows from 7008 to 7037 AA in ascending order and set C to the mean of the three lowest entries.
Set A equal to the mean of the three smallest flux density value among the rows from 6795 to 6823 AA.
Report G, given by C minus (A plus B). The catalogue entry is -52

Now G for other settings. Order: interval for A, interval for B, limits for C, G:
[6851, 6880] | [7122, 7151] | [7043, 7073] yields -48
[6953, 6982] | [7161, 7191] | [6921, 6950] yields -56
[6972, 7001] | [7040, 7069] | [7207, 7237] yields -58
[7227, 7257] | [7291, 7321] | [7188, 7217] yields -59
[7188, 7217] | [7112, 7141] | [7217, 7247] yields -52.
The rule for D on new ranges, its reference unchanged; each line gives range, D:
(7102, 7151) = 7146.34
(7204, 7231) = 7209.14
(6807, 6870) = 6856.20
